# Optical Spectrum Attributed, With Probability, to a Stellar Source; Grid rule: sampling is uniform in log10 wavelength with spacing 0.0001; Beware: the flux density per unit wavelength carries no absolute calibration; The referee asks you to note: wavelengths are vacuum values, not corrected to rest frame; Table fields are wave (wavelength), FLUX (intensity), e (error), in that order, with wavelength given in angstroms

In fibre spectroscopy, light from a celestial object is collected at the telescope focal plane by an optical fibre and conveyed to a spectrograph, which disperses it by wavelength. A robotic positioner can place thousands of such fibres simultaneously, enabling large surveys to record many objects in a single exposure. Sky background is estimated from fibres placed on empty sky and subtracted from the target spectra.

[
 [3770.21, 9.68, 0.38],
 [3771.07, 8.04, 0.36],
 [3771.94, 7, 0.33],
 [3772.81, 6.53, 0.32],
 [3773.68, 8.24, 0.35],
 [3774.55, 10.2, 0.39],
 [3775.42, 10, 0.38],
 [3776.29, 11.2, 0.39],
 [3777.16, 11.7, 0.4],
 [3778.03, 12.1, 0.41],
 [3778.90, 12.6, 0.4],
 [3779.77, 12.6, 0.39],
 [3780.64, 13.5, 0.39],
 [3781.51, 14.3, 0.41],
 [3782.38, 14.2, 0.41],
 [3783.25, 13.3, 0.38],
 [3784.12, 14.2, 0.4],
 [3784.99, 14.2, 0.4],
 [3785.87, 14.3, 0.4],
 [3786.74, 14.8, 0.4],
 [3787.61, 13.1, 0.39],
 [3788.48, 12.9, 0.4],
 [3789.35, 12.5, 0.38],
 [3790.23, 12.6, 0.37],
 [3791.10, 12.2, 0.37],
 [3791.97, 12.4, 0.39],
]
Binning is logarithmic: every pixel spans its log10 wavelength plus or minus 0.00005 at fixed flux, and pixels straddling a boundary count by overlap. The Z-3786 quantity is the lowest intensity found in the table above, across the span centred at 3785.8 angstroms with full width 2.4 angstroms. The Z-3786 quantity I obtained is 14.2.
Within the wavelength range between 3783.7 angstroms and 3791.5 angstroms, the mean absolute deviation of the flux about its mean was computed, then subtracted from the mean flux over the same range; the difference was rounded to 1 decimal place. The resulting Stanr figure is 12.6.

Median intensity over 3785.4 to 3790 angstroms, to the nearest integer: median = 13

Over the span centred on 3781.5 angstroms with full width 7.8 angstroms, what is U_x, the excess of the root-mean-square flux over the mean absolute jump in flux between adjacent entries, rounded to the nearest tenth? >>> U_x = 13.0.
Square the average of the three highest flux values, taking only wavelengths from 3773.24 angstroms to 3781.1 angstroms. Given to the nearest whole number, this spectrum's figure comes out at 166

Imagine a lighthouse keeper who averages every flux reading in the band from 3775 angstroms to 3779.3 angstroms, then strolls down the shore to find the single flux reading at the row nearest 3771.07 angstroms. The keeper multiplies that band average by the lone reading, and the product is 93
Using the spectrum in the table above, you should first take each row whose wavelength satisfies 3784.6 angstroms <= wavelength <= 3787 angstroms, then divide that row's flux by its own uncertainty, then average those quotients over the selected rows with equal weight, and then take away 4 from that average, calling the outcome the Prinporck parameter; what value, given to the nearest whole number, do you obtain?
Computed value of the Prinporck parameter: 32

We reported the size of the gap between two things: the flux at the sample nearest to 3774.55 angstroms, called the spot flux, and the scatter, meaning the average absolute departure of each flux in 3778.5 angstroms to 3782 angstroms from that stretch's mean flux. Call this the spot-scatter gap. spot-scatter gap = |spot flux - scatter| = 10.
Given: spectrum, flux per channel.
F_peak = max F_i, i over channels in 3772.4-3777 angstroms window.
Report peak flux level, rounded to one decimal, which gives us 11.2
